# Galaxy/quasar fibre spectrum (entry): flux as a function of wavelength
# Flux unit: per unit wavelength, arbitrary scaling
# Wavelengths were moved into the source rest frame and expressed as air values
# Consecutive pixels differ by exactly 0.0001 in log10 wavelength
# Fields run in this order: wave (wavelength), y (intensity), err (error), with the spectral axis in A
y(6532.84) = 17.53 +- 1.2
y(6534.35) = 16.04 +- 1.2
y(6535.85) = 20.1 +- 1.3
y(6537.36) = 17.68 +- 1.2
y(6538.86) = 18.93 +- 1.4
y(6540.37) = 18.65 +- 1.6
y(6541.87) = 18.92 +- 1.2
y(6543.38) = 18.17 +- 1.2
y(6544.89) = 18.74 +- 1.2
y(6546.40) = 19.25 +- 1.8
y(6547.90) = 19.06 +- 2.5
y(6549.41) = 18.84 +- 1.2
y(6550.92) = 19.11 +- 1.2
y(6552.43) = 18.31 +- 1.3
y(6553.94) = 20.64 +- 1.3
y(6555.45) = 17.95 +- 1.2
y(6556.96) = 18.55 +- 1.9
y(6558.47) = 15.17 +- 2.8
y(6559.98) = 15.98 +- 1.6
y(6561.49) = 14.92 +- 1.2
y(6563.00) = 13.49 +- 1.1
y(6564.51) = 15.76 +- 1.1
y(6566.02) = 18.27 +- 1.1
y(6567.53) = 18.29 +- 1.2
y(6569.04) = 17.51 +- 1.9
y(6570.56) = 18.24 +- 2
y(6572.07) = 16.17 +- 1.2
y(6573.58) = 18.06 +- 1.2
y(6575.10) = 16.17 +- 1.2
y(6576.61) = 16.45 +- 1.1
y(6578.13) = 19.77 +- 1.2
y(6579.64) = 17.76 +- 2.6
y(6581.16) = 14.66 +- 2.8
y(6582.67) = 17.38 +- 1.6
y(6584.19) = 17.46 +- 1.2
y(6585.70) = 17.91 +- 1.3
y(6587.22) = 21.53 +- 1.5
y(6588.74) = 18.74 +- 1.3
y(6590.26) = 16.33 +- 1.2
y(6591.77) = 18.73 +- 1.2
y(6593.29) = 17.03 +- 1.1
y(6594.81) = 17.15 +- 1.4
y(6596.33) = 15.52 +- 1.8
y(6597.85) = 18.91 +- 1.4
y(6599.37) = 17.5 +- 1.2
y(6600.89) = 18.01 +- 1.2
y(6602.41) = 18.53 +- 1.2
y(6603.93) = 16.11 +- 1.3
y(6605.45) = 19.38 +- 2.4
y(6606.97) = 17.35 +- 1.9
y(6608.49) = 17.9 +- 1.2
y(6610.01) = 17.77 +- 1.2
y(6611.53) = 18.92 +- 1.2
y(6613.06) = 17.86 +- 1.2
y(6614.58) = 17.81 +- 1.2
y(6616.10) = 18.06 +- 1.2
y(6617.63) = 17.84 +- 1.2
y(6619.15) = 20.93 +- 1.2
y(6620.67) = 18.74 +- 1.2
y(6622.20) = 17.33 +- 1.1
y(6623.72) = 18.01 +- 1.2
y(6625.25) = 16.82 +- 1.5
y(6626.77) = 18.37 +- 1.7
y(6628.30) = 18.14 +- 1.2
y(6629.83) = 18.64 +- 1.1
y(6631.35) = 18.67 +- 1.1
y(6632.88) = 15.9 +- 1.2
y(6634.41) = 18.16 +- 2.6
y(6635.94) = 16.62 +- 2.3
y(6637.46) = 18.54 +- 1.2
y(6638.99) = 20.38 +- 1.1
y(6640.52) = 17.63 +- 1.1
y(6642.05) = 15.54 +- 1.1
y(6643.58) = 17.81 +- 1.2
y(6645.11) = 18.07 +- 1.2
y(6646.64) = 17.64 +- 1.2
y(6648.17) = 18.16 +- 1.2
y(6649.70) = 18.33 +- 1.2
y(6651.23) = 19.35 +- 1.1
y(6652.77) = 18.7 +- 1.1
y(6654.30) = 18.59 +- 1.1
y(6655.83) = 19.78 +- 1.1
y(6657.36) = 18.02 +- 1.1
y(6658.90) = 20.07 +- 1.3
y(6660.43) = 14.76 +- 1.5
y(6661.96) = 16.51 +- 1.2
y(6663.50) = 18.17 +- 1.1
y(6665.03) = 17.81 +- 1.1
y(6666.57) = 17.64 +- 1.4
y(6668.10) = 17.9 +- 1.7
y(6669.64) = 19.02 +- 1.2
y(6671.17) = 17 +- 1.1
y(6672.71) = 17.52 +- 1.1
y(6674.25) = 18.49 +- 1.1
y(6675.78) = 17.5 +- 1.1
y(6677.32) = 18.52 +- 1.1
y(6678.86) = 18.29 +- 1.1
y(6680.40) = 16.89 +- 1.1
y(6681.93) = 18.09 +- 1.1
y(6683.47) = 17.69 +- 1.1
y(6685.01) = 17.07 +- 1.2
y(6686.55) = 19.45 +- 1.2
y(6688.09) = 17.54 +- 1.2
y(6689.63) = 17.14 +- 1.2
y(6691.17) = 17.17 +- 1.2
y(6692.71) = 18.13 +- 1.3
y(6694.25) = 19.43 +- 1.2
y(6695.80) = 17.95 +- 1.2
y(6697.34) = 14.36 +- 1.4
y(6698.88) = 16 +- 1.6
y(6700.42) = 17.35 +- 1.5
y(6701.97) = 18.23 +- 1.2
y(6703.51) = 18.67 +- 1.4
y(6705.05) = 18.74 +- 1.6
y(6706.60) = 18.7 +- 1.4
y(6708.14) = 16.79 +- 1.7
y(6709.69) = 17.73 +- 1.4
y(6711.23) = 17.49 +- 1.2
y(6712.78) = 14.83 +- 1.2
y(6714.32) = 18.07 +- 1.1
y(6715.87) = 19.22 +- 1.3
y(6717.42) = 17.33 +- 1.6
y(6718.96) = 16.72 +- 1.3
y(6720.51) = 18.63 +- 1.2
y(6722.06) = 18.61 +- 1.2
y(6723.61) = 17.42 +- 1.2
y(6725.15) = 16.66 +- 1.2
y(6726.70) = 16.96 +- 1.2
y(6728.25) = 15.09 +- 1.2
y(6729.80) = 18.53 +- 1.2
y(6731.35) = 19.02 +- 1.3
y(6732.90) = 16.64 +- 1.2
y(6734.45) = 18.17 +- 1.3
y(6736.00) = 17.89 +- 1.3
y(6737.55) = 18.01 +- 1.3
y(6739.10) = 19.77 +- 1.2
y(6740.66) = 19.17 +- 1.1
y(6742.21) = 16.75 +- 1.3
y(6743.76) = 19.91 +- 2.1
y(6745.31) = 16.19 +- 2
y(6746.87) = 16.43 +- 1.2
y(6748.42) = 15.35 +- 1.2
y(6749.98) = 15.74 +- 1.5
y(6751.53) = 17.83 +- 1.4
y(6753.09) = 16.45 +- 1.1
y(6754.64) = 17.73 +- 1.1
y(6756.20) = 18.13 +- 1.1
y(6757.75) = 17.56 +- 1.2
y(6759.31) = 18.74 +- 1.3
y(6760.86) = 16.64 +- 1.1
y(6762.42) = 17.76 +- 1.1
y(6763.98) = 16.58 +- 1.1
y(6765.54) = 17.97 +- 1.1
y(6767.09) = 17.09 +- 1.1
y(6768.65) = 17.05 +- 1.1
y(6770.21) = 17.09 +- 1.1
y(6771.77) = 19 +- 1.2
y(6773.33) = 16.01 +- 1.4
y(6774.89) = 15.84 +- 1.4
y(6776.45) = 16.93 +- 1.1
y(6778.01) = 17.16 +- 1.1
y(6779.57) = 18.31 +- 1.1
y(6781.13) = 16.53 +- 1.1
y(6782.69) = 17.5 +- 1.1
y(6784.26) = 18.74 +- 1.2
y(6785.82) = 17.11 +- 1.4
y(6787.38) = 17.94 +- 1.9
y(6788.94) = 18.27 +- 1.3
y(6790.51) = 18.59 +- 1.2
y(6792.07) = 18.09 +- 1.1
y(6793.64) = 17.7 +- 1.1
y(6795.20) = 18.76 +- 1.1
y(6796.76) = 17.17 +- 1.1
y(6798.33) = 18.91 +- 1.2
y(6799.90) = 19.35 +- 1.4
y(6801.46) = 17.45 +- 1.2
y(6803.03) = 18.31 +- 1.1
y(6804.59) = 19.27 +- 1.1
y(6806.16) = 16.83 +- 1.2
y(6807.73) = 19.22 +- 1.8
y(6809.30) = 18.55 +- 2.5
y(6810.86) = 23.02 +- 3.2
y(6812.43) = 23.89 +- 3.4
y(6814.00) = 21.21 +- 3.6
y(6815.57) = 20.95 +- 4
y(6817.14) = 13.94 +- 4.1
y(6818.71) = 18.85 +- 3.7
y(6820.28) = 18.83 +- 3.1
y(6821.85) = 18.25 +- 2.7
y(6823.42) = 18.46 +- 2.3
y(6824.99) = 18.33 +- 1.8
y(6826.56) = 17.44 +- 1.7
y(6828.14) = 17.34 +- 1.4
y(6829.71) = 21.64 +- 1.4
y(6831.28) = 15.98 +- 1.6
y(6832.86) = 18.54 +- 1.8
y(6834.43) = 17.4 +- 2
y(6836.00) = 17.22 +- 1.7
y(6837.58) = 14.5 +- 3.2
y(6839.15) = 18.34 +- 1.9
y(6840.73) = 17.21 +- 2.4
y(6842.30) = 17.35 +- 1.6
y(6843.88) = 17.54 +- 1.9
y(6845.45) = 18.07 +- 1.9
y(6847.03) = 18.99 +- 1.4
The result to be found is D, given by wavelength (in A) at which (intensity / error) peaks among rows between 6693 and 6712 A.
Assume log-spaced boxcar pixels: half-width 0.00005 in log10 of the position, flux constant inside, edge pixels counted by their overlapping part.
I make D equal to 6694.25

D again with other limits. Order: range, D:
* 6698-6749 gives 6740.66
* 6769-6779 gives 6771.77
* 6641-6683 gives 6655.83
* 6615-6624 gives 6619.15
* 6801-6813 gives 6804.59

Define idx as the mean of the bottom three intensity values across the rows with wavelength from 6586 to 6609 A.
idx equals 16.0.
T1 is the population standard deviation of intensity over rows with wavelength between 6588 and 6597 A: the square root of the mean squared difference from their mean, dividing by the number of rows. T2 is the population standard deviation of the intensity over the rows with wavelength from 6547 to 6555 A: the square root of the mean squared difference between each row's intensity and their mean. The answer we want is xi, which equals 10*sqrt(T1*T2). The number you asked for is 10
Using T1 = 1.2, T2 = 0.8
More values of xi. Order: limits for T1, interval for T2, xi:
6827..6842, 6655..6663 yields 19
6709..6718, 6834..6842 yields 13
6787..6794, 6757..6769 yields 5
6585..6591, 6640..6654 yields 14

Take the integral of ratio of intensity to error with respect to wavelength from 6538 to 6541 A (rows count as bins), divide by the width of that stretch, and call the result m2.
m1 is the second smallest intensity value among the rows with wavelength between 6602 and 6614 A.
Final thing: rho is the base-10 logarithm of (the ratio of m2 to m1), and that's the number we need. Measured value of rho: -0.135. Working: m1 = 17.35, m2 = 12.7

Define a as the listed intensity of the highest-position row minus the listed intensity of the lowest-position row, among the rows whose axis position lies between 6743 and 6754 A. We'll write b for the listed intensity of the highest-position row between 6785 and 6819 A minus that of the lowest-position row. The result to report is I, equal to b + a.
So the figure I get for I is -1.7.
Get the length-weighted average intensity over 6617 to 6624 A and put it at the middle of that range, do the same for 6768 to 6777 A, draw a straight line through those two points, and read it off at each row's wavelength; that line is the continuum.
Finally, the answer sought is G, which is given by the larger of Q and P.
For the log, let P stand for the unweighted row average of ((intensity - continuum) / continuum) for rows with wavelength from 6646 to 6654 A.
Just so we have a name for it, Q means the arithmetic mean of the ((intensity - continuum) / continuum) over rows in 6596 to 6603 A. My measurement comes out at 0.006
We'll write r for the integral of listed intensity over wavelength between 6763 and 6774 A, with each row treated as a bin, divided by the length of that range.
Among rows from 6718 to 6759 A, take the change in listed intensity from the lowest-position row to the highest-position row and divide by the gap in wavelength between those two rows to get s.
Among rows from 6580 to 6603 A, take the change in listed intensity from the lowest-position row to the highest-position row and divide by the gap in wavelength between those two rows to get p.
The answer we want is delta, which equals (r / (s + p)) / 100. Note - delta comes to 1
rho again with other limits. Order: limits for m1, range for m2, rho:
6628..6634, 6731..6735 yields -0.109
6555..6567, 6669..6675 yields 0.031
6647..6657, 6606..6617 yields -0.114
